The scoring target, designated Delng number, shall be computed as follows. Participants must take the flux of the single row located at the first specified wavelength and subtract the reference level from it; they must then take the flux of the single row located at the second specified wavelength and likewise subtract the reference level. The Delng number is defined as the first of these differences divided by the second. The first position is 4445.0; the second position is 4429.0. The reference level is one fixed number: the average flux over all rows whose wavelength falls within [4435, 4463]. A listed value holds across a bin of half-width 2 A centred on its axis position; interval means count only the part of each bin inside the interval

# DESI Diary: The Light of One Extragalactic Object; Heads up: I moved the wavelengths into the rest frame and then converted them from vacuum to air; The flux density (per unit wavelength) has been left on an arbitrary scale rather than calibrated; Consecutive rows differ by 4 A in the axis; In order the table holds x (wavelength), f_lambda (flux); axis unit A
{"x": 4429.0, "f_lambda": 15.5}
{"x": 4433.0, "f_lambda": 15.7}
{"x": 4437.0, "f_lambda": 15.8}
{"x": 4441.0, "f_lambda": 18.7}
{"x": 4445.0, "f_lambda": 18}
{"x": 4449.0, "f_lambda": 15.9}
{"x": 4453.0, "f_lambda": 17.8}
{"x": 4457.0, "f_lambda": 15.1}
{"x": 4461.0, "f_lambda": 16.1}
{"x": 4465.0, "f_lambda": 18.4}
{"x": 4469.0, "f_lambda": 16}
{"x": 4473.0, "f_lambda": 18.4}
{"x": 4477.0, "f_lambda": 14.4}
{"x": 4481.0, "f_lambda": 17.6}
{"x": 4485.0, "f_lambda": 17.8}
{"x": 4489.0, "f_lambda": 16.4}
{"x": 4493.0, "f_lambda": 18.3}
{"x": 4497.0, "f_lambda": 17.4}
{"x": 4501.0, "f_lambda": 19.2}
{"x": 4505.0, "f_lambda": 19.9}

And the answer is -1.0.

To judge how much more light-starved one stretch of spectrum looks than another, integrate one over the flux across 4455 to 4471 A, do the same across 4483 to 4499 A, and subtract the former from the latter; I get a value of -0.06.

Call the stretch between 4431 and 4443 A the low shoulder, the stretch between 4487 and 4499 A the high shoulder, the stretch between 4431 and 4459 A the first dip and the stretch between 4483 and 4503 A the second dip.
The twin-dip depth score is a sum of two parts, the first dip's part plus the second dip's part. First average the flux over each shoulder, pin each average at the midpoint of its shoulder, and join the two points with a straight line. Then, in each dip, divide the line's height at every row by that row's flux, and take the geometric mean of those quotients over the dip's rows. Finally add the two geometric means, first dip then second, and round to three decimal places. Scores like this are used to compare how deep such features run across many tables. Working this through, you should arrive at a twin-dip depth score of 1.985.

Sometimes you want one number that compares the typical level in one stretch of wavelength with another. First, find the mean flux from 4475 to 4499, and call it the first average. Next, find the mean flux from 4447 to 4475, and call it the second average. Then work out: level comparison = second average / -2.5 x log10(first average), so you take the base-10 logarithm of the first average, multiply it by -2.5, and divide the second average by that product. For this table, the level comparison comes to -5.47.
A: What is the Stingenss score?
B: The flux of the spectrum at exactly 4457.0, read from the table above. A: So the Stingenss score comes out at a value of 15.1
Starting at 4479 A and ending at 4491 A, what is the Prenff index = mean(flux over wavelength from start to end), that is 17.3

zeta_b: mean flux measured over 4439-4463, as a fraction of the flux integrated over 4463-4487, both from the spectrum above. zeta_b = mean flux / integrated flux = 0.04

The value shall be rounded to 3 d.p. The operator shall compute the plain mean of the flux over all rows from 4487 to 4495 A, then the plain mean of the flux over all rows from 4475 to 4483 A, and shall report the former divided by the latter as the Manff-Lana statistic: 1.084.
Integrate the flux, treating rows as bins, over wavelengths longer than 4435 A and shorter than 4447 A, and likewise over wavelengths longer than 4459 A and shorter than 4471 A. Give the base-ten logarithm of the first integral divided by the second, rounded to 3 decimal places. 0.017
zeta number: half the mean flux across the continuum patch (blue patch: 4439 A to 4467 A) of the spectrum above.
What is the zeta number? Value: 8.57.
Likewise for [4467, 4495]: 8.49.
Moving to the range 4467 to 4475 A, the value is 8.60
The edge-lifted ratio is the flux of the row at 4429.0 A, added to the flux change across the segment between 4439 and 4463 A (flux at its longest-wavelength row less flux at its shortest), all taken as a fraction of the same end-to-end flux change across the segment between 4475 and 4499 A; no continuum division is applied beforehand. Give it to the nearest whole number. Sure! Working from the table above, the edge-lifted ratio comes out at 4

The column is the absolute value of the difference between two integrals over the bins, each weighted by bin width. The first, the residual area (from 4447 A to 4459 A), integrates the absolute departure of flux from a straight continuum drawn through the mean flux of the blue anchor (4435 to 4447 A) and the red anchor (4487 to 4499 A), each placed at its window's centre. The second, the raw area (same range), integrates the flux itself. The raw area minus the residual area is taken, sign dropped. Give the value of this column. 178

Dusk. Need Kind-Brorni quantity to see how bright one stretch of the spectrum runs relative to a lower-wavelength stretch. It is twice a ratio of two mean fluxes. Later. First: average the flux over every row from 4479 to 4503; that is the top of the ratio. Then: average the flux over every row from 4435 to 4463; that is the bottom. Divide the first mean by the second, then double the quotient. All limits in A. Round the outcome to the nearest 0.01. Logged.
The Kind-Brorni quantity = 2.12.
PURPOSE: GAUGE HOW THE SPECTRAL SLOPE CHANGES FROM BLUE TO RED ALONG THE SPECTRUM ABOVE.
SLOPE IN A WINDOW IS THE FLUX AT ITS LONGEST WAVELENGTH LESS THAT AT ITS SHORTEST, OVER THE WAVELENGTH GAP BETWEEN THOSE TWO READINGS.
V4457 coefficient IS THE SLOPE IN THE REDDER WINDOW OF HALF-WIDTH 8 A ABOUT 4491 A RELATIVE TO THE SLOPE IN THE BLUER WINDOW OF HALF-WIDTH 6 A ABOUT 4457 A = 0.2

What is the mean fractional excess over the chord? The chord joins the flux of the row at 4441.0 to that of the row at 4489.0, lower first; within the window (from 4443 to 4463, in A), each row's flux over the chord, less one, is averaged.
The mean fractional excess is -0.09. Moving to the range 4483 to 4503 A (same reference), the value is 0.10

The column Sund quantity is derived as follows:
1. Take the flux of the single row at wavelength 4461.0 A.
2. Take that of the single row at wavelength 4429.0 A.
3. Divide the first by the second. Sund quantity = 1.04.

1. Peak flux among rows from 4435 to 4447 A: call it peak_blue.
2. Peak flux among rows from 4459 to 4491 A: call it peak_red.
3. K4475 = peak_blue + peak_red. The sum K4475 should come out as 37.1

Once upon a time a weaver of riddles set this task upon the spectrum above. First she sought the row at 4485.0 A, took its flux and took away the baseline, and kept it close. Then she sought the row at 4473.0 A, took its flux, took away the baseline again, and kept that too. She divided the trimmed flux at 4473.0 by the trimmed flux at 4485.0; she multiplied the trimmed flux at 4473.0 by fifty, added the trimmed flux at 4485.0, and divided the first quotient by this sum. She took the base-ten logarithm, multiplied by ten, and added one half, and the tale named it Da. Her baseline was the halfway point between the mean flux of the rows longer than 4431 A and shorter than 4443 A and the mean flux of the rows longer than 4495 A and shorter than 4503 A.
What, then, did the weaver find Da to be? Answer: -11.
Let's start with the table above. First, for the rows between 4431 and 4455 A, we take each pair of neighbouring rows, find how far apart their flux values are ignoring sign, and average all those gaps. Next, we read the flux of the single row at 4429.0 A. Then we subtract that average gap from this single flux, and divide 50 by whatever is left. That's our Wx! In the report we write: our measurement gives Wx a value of 3.58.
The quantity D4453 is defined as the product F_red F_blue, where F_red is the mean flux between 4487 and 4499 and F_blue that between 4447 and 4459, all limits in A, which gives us 282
